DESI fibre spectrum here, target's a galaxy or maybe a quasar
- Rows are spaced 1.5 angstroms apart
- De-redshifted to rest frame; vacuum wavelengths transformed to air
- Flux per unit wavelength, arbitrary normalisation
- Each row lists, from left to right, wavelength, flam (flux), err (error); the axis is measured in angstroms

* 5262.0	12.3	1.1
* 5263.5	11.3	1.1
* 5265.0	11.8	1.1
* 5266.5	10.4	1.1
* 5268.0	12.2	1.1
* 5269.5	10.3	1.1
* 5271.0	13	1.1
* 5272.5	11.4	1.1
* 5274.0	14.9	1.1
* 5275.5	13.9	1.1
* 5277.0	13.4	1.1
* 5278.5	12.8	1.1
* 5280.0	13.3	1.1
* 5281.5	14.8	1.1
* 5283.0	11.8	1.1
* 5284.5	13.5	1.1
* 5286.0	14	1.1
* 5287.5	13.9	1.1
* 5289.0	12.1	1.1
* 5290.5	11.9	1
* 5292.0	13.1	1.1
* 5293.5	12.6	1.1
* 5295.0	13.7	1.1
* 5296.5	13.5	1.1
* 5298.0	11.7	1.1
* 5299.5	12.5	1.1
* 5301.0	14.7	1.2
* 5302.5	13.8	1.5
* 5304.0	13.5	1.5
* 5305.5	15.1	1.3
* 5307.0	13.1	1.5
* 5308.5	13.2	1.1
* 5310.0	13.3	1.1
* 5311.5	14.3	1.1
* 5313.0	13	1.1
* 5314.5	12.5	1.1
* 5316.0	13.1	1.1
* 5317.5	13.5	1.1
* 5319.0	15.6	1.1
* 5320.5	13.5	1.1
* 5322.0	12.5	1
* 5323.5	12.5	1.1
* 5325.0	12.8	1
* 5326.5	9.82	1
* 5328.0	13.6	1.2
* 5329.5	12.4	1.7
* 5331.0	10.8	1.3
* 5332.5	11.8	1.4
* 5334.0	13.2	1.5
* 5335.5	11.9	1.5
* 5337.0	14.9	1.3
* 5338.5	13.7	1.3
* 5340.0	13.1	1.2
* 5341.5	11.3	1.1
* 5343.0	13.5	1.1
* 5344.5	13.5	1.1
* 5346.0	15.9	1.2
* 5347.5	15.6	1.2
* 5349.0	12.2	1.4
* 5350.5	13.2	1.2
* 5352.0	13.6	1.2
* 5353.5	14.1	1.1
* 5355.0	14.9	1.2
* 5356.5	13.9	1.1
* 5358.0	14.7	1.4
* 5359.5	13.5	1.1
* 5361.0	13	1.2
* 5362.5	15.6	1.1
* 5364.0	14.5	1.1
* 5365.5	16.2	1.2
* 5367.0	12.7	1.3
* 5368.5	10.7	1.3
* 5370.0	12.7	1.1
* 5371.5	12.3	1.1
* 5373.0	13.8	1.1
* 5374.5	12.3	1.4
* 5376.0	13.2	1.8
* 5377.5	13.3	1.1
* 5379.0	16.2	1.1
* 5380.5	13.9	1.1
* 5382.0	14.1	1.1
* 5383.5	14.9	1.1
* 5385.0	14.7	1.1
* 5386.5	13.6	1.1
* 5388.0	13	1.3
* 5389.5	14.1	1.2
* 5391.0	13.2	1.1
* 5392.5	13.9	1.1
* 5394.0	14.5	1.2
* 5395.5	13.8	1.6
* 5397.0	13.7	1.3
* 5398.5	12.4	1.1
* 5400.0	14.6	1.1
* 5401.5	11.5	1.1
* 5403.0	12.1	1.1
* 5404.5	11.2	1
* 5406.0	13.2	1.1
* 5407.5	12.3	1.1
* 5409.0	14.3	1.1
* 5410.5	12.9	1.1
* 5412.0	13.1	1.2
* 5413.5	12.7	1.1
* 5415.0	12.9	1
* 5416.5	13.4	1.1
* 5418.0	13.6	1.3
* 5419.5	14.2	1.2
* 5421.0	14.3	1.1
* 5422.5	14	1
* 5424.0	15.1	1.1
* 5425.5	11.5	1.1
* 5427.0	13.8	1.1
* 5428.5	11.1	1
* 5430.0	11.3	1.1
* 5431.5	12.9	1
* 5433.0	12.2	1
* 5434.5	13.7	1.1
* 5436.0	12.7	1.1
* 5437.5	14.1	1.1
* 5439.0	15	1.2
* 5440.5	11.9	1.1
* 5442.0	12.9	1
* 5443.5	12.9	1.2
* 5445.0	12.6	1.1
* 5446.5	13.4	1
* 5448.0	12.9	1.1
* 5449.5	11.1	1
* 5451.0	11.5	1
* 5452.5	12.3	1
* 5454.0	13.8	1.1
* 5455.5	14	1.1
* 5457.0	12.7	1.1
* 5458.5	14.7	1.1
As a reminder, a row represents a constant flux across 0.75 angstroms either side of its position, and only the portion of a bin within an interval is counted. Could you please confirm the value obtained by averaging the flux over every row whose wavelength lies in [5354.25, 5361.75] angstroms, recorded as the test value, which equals 14.0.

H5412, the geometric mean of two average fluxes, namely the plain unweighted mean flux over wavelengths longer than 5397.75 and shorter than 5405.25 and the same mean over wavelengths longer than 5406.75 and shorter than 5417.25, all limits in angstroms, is 12.7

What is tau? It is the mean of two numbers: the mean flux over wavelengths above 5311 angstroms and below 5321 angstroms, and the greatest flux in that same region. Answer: 14.6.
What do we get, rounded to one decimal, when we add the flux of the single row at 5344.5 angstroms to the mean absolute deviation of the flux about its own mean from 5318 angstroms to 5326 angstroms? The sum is 14.4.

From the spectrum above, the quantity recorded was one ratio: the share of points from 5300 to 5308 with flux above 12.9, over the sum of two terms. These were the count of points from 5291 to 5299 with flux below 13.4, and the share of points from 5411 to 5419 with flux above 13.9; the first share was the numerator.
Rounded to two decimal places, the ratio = 0.33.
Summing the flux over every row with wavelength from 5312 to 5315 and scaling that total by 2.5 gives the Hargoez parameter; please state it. 64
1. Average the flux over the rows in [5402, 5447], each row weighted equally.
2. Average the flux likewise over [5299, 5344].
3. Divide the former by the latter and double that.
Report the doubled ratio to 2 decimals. 1.99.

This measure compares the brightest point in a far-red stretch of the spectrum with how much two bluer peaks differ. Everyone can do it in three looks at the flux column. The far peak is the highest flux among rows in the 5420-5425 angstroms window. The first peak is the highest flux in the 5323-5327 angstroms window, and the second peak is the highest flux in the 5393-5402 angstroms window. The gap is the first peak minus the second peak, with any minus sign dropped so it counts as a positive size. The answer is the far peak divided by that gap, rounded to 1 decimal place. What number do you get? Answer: 8.4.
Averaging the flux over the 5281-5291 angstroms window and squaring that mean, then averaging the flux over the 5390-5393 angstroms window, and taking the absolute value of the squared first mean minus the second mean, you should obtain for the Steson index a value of 159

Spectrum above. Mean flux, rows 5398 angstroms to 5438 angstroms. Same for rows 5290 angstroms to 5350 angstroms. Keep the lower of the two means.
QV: 13.0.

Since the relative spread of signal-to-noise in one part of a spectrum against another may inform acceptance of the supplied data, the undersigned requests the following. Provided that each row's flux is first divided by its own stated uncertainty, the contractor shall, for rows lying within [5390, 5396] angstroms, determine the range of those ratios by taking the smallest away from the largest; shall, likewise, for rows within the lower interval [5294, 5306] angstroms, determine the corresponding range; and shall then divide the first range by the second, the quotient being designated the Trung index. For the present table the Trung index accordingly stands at 1.16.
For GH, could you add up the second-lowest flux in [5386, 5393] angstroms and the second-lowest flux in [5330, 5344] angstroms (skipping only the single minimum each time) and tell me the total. 24.5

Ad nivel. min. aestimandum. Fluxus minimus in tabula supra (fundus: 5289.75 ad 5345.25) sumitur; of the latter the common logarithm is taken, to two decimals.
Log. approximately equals 0.99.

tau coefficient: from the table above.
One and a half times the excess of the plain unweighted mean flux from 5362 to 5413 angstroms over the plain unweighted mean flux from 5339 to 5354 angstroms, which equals -0.2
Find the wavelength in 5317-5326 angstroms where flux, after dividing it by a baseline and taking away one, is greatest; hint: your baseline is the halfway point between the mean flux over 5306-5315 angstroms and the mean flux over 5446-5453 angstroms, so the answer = 5319.0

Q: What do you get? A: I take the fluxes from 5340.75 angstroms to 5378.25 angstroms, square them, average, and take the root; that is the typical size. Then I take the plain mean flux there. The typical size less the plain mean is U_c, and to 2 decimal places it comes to 0.07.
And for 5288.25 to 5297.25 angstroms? 0.02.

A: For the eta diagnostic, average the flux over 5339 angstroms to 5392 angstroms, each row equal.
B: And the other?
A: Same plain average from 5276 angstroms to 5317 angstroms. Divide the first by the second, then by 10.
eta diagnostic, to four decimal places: 0.1036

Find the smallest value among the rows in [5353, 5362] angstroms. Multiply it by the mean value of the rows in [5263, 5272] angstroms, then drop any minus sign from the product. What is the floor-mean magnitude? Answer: 150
